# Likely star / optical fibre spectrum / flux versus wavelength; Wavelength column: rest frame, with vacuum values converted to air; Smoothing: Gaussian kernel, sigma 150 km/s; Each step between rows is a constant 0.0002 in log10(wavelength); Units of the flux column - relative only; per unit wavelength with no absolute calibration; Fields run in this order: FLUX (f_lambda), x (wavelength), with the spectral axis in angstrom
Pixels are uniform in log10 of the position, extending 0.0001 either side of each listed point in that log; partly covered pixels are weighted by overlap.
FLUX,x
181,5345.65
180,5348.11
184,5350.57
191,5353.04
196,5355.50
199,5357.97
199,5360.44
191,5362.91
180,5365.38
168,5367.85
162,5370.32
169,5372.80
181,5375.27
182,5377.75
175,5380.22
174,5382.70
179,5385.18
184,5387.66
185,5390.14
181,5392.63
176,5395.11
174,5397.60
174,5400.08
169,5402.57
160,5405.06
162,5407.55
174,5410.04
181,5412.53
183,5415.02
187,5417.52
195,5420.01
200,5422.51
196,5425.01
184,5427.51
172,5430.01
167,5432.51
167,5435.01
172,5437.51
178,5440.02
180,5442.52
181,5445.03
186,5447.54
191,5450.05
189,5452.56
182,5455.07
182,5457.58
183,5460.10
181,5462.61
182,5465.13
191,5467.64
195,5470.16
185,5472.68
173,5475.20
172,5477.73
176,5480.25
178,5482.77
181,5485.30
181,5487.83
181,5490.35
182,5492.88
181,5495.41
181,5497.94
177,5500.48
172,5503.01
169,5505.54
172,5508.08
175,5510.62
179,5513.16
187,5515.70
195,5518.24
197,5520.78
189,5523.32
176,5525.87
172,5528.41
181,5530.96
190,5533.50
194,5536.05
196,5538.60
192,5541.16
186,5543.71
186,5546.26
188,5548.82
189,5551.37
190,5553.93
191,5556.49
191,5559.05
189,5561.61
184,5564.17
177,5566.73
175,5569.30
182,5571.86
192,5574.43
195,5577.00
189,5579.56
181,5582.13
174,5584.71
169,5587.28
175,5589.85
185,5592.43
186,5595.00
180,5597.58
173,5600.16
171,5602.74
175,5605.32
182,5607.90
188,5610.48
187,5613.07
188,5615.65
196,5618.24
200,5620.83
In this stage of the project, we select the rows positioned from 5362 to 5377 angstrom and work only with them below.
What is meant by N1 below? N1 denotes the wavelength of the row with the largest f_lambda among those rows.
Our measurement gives 5362.91 angstrom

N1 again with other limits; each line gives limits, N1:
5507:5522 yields 5520.78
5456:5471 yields 5470.16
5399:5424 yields 5422.51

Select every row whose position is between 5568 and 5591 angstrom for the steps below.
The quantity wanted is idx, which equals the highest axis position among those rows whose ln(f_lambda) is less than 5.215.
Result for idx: 5589.85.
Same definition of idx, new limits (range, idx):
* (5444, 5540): 5530.96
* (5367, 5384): 5382.70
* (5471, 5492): 5490.35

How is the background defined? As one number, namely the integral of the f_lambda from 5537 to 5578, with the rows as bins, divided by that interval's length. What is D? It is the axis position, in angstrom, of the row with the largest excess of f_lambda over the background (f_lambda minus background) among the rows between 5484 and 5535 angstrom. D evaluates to 5520.78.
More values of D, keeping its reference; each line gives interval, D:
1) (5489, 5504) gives 5492.88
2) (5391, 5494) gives 5422.51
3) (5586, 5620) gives 5618.24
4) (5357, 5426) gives 5422.51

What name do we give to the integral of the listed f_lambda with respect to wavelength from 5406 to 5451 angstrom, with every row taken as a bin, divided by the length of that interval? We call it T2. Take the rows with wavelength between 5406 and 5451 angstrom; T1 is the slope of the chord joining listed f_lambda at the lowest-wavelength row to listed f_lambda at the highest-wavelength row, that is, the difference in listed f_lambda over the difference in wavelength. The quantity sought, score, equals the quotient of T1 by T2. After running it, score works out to 0.0038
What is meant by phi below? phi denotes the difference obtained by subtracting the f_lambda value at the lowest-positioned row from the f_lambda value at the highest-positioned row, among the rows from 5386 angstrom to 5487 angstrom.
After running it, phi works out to -3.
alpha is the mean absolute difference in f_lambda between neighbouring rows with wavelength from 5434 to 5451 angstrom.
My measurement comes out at 4.0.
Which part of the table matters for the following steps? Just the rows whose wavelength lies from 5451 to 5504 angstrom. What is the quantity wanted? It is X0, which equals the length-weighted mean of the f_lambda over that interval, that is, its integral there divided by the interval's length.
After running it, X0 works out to 181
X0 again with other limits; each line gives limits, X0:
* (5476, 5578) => 183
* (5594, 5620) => 183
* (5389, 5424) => 179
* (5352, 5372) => 185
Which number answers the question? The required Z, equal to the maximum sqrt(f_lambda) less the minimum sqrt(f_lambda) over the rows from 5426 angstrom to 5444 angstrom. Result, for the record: 0.64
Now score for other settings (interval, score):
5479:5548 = 0.0008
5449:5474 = -0.0014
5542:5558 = 0.0021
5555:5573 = -0.0032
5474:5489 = 0.0036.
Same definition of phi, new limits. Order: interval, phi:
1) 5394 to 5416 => 7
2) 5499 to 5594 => 8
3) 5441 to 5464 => 1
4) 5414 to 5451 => 8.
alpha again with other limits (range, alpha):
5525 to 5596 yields 4.5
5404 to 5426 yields 5.5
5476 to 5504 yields 2.0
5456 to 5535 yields 4.5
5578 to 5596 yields 6.2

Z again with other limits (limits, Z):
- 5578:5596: 0.75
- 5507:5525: 0.92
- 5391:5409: 0.80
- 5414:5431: 1.03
